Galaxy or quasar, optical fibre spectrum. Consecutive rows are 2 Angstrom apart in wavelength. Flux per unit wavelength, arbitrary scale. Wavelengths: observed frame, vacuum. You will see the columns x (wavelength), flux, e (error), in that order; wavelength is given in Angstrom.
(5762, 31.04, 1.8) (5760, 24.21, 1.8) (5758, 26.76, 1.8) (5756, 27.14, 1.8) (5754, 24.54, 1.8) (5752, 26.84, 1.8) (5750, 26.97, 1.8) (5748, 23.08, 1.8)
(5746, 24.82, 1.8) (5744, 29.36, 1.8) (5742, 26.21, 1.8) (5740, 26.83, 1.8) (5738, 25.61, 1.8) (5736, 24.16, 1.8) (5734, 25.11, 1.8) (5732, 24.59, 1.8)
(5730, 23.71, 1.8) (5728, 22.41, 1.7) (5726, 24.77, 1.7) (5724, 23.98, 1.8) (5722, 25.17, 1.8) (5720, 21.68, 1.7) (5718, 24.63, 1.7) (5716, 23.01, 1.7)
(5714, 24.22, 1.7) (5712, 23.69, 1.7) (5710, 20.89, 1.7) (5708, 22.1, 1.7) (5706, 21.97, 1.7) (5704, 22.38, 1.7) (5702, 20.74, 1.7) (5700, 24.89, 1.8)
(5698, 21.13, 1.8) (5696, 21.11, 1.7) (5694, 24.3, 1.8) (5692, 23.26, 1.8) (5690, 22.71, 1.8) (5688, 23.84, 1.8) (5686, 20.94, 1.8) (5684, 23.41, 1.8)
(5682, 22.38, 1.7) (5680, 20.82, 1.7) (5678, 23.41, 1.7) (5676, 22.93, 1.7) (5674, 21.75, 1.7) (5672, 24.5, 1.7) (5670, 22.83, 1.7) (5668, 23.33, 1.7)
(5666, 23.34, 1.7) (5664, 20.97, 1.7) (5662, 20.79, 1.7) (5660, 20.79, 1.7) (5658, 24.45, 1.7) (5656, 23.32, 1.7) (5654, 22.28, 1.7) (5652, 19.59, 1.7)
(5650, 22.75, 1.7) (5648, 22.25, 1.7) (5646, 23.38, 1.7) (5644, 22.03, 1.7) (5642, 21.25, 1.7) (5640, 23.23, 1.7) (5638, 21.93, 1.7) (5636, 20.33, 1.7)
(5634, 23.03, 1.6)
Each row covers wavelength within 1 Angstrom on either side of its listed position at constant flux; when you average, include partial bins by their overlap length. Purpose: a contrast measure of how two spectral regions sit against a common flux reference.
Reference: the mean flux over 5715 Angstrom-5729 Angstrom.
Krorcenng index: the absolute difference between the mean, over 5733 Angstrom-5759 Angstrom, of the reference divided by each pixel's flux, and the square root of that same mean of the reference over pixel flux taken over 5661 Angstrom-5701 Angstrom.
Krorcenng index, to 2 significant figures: 0.11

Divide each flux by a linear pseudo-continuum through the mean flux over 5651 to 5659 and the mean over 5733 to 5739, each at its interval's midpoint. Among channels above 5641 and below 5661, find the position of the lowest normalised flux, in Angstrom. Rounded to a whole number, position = 5652 Angstrom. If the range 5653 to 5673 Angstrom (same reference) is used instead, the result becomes 5662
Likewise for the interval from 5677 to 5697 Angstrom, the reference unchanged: 5696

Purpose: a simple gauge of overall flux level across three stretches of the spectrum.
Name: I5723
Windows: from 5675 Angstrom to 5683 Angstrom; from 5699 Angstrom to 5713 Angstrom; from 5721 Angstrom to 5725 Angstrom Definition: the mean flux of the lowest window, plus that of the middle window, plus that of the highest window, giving 69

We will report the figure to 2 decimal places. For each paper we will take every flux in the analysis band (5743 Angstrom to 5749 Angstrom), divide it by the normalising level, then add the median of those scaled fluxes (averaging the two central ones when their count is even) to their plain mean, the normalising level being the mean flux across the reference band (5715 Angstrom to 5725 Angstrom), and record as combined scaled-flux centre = 2.13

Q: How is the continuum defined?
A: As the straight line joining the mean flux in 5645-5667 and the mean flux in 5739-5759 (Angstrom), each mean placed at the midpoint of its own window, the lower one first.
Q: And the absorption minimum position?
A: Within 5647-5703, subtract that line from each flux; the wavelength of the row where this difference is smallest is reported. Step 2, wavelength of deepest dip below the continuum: 5702 Angstrom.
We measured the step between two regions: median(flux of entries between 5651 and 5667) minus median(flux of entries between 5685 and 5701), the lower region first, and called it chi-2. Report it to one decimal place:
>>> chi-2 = -1.4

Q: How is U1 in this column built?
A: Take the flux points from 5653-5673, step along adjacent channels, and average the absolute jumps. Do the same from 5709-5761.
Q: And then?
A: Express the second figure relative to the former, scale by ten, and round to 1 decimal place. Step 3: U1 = 15.4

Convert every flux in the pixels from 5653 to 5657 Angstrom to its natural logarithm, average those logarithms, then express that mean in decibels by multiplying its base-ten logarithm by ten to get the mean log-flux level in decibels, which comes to 4.95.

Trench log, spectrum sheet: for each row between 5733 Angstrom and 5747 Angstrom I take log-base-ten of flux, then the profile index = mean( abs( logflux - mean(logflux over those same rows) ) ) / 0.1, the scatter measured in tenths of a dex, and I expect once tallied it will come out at 0.20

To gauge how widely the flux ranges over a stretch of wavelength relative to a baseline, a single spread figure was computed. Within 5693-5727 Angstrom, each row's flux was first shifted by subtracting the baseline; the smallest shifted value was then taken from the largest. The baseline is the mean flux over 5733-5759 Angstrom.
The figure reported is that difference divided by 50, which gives 0.089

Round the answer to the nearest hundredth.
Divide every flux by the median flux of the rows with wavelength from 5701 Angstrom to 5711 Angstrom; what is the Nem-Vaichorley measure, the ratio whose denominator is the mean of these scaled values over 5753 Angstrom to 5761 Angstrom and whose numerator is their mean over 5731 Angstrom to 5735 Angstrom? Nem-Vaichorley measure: 0.97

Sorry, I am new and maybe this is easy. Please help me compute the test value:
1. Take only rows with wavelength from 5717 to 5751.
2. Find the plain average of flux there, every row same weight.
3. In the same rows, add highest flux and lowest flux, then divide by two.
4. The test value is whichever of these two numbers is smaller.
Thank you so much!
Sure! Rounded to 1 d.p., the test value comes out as 24.9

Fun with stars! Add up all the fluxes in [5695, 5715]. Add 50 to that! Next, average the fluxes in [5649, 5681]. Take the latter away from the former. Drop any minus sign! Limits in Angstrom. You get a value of 251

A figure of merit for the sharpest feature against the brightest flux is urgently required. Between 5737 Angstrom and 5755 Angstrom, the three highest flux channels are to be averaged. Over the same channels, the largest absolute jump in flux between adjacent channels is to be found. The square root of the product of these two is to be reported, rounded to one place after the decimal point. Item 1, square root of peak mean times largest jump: 11.2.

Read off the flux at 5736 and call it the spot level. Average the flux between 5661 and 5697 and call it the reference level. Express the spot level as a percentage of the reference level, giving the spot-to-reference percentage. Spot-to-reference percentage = 107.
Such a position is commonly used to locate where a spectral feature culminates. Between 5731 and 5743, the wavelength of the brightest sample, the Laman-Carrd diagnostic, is 5740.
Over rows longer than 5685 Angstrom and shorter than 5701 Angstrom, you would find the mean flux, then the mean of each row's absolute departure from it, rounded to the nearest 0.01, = 1.30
